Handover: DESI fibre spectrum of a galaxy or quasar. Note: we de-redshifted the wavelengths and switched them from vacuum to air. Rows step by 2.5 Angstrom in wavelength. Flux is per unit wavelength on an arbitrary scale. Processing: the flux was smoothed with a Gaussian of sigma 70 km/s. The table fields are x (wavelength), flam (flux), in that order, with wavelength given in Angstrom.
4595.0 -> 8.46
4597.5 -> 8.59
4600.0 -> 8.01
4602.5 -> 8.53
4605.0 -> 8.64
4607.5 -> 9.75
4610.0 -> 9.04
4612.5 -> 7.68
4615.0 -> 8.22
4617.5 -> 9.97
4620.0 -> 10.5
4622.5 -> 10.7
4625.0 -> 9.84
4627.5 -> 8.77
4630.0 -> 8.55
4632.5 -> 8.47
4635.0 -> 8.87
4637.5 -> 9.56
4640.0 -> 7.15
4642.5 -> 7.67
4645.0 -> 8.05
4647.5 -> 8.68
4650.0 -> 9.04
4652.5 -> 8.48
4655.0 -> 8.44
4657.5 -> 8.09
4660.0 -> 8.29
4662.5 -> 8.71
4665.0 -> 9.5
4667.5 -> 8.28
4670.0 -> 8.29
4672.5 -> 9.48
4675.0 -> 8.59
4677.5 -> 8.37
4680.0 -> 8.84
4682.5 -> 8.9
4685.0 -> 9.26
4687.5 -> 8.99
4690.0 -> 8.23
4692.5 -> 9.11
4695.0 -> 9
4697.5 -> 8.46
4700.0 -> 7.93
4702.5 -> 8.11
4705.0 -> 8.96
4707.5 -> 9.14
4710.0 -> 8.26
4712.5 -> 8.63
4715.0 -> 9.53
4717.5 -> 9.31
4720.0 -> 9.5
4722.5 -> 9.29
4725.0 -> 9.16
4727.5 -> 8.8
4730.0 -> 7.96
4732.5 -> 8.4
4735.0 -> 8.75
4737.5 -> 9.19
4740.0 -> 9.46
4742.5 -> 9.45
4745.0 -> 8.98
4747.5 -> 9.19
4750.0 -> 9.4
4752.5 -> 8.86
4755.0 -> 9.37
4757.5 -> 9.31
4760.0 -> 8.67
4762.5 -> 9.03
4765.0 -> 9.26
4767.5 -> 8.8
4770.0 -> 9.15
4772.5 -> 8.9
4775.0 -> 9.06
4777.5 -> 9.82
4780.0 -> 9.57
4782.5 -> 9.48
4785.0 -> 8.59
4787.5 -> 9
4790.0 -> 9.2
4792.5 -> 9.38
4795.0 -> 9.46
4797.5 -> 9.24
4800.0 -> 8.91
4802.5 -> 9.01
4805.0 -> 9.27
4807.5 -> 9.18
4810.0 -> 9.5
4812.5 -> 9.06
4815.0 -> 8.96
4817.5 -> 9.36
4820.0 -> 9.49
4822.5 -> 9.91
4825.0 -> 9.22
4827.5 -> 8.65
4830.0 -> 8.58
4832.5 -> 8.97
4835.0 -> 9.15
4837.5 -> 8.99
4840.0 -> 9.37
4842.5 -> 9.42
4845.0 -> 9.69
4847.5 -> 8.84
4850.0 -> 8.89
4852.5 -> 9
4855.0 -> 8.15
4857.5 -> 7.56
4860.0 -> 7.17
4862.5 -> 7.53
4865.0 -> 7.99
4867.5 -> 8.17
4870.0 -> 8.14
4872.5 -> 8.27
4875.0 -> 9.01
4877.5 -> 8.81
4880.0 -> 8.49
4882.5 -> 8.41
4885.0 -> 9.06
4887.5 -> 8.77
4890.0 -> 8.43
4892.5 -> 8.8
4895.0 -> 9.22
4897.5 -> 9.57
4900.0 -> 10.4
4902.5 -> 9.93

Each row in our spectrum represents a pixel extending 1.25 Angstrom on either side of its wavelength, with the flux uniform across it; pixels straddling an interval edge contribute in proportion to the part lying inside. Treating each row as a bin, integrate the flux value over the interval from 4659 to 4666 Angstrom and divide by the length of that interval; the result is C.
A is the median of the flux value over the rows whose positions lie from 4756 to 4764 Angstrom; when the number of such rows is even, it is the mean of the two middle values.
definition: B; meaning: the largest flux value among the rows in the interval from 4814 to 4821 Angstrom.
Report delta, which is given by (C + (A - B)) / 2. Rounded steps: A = 9.0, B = 9.49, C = 8.83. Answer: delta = 4.2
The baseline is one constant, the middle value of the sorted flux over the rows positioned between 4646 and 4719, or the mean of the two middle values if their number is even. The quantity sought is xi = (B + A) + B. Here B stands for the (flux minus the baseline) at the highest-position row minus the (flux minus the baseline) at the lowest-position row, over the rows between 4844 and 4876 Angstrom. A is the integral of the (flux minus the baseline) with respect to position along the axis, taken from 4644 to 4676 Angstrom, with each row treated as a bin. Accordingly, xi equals -3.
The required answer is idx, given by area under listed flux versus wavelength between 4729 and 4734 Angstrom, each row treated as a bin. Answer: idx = 41.1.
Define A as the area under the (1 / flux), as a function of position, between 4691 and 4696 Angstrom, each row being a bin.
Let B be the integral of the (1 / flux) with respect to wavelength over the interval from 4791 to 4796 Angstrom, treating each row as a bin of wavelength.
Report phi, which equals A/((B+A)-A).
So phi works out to 1.04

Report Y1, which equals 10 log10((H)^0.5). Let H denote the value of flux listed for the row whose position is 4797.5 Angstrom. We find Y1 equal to 4.8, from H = 9.24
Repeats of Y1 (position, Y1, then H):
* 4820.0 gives 4.9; 9.49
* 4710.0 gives 4.6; 8.26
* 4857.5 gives 4.4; 7.56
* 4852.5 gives 4.8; 9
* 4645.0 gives 4.5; 8.05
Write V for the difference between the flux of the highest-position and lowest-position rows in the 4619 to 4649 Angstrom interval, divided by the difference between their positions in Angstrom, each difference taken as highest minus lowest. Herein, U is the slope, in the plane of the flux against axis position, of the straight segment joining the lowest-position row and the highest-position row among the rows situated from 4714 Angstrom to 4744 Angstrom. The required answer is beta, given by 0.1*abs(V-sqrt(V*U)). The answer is 0.0080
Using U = -0.003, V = -0.066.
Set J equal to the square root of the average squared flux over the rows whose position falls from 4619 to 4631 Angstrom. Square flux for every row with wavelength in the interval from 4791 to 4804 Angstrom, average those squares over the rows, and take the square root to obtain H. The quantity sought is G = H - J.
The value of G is -0.5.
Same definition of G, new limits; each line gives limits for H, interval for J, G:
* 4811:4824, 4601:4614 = 0.6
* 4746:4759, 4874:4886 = 0.5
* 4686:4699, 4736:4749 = -0.5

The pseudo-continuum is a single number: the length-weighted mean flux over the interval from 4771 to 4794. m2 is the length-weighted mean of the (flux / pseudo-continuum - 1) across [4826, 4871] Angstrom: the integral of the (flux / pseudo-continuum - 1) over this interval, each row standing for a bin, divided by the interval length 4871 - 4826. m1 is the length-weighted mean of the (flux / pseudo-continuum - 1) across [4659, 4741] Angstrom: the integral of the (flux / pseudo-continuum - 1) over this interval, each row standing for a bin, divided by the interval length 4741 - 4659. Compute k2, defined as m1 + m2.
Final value -0.12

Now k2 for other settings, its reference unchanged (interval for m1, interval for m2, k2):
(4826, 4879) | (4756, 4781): -0.08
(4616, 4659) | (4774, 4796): -0.03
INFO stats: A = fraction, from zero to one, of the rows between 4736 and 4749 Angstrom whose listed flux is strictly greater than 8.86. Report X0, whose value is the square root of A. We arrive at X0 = 1.00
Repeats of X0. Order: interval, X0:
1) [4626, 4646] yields 0.50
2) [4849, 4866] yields 0.53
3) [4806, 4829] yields 0.94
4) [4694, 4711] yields 0.65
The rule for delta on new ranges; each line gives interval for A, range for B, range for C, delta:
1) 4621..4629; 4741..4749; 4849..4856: 4.5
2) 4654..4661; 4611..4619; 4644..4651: 3.5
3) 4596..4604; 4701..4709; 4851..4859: 3.8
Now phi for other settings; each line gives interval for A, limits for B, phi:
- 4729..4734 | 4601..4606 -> 1.04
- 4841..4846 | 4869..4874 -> 0.86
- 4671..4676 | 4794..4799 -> 1.04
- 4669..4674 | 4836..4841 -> 1.03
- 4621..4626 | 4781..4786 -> 0.88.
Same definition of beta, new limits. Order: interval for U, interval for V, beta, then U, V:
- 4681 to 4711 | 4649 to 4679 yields 0.0048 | -0.023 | -0.024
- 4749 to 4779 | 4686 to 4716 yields 0.0002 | 0.015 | 0.020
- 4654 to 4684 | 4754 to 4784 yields 0.0004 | 0.017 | 0.004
